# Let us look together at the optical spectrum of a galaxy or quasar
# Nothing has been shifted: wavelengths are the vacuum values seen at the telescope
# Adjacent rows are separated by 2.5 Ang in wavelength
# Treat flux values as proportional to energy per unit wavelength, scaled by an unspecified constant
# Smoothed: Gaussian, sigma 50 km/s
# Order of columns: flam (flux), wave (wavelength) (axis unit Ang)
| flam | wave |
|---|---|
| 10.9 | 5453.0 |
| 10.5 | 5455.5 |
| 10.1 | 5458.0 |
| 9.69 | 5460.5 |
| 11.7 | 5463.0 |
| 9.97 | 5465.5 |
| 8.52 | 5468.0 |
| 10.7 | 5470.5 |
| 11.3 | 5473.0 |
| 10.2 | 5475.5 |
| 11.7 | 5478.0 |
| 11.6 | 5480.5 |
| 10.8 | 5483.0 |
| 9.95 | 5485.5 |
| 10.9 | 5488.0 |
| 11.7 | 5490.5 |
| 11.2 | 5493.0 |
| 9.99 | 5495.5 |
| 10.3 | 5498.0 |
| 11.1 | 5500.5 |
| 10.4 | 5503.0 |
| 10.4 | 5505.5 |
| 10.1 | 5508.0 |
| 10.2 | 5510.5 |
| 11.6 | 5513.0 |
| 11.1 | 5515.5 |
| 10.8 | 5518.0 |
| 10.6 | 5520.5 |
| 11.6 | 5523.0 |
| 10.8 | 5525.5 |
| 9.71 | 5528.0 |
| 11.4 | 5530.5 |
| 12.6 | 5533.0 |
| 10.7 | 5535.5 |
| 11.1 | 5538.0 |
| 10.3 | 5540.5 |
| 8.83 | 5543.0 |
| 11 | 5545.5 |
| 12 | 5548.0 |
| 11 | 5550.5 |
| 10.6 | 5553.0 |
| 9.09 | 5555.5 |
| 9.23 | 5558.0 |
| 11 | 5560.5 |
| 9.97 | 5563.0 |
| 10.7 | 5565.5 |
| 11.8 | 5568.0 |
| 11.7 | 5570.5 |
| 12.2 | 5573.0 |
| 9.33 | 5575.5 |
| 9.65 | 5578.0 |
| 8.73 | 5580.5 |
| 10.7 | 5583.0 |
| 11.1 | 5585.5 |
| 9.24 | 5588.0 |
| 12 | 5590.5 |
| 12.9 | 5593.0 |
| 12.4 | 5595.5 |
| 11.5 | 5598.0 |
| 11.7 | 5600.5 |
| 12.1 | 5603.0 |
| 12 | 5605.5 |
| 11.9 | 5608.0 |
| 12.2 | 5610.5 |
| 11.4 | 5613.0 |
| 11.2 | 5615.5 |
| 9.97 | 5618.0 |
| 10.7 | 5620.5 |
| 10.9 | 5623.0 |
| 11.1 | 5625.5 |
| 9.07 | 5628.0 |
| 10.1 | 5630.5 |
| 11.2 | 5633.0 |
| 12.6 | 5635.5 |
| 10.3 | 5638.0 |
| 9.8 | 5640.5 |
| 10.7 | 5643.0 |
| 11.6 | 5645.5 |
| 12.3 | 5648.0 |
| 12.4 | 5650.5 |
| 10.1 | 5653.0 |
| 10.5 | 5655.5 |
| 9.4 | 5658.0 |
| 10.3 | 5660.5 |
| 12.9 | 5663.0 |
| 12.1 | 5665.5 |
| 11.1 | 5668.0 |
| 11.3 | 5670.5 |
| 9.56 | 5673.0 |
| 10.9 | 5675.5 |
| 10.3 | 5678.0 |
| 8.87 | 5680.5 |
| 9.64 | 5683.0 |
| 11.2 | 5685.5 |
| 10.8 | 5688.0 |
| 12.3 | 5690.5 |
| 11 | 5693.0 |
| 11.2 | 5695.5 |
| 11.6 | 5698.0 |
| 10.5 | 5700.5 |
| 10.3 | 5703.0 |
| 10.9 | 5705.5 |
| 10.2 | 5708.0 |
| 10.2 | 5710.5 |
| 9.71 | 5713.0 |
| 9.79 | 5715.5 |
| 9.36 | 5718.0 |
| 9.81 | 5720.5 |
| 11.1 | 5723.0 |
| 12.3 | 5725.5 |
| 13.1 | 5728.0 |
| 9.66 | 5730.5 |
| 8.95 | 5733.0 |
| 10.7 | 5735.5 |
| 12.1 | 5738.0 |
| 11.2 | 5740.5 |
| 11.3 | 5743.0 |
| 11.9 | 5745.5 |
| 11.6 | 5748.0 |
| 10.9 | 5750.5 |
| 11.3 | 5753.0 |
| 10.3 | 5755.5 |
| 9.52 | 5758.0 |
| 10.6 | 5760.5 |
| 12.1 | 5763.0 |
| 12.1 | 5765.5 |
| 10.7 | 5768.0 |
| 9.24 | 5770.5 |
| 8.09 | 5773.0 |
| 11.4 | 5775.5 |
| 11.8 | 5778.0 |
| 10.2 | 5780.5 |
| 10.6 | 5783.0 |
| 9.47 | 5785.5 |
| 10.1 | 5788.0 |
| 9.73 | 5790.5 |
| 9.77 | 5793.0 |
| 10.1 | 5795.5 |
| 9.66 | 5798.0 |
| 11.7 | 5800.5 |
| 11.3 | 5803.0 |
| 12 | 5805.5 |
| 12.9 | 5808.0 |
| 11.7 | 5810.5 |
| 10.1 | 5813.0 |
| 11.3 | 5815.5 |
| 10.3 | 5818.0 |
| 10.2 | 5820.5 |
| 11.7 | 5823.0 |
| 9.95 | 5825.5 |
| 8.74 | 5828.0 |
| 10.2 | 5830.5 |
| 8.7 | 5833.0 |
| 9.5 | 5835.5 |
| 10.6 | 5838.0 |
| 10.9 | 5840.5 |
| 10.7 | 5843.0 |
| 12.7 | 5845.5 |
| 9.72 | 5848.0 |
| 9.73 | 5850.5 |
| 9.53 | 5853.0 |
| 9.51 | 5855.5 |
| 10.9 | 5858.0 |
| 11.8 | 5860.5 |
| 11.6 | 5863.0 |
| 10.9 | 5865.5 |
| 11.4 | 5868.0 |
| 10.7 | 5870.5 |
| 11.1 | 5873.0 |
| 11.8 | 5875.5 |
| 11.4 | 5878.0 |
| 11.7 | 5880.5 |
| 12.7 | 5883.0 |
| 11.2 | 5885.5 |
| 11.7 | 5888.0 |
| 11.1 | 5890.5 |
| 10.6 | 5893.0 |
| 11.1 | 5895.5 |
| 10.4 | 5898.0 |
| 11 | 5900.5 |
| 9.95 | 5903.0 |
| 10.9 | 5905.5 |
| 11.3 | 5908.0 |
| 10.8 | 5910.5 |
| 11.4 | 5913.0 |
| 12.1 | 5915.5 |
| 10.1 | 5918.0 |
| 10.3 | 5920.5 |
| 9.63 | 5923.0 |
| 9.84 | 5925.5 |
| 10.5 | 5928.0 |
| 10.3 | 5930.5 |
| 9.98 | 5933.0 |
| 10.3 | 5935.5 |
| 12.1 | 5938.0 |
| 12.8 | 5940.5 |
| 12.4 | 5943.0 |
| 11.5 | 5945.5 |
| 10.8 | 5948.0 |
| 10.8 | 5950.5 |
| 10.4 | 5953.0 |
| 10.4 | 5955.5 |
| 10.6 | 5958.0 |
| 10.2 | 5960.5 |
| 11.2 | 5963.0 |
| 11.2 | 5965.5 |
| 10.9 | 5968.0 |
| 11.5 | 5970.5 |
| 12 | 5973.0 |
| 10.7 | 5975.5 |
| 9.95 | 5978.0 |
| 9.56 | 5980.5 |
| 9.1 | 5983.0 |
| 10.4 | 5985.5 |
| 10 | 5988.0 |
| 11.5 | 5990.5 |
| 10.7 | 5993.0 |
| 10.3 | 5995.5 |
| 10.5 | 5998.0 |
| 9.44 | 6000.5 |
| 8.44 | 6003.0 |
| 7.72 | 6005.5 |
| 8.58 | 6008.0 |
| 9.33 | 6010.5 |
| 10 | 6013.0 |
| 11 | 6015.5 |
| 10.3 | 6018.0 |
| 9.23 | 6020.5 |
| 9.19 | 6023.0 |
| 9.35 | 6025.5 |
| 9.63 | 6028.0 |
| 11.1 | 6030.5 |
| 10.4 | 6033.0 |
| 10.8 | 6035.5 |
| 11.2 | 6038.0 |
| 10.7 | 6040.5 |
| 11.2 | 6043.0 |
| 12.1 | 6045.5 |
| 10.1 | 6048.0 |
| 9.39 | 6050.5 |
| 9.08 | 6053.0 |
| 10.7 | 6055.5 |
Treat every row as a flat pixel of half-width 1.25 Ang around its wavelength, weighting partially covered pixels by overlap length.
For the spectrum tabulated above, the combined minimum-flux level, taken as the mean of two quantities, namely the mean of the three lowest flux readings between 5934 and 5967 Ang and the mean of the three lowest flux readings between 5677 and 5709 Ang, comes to 9.9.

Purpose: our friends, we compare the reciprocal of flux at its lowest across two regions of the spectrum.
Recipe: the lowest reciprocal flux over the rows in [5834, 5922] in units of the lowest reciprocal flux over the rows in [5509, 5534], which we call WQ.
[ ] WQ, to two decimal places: 0.99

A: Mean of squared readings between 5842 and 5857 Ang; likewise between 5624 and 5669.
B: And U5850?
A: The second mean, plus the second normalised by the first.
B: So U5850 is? 123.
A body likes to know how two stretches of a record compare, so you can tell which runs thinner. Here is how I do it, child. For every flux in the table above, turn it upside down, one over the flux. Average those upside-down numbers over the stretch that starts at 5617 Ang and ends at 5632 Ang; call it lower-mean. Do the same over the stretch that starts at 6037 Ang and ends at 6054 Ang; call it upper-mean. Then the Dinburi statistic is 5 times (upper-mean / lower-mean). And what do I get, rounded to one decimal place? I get 4.9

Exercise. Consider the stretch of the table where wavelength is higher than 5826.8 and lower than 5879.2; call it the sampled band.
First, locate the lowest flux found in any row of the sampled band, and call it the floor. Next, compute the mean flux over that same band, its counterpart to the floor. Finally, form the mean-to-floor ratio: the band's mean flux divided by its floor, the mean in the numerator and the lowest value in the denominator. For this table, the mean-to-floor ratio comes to 1.22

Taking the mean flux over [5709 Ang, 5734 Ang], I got 10.4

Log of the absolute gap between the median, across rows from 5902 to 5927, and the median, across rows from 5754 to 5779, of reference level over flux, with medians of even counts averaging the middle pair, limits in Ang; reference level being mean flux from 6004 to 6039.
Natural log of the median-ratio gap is -4.7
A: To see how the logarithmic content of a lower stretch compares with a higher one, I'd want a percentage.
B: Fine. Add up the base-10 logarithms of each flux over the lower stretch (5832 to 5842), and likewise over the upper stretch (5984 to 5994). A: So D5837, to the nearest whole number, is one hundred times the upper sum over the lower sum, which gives 103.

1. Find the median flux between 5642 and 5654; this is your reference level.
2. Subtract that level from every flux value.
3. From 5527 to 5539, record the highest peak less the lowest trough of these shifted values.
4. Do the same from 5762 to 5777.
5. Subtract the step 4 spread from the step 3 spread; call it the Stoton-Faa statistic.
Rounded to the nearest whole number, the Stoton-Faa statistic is -1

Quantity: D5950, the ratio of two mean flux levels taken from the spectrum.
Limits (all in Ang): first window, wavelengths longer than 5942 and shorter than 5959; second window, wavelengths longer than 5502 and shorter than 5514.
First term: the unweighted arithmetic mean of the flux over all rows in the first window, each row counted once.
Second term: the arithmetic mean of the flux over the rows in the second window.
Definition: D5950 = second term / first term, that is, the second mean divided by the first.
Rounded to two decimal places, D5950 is 0.96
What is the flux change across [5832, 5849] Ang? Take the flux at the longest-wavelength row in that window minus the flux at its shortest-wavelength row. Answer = 1.0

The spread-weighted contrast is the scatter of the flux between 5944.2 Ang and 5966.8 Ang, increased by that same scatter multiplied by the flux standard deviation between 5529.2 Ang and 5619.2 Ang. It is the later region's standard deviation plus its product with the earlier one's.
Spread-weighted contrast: 0.9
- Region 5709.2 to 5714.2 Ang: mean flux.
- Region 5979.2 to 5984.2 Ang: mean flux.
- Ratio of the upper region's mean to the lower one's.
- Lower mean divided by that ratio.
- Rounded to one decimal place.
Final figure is 10.6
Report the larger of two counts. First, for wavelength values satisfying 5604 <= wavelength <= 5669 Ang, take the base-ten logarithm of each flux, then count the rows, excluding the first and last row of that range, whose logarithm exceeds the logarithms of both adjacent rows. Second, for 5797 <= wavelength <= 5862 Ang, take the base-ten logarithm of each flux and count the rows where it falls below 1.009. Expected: 12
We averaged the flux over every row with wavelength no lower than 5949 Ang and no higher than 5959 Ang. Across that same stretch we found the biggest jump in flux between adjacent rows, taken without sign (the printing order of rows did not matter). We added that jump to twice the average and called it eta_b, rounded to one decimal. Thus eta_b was 21.5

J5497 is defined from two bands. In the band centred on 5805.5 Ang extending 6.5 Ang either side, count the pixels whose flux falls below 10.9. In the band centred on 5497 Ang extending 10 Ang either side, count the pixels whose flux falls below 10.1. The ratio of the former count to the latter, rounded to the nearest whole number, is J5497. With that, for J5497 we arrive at 0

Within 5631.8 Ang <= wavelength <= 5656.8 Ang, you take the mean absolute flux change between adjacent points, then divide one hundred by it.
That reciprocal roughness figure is 95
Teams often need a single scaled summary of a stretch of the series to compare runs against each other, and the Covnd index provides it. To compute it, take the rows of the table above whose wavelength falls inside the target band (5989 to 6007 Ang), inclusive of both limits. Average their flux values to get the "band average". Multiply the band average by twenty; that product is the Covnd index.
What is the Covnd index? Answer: 196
